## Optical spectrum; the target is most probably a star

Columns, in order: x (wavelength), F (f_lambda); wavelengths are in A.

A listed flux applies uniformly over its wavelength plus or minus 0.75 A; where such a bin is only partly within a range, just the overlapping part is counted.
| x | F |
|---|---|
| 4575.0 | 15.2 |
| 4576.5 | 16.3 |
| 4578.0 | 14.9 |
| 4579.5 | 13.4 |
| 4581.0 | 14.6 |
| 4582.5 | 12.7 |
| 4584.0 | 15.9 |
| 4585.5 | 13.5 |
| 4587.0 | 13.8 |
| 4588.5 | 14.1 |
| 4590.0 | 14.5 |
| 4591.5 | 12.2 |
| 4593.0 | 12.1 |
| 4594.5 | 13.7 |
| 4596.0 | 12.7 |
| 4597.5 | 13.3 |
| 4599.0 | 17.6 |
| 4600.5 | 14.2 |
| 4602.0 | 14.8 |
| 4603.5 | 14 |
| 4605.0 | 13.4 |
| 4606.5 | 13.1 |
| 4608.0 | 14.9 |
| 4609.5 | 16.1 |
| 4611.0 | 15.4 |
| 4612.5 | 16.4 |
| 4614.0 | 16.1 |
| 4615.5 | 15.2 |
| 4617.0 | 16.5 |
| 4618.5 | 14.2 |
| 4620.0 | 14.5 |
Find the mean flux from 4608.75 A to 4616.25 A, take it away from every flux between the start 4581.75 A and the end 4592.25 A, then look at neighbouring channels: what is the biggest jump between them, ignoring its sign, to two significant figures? 3.2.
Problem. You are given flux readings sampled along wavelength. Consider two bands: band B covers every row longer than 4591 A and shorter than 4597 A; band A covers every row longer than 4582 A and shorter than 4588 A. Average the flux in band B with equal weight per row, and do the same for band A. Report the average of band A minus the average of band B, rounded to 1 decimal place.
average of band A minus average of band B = 1.3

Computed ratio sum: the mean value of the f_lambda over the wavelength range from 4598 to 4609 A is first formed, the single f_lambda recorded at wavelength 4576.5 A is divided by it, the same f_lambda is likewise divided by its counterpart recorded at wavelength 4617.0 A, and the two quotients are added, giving 2.11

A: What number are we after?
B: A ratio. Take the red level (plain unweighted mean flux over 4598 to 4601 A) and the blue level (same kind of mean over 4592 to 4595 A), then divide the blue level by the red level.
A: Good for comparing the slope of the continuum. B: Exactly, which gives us 0.81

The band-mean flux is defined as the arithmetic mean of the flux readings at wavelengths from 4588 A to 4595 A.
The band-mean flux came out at 13.3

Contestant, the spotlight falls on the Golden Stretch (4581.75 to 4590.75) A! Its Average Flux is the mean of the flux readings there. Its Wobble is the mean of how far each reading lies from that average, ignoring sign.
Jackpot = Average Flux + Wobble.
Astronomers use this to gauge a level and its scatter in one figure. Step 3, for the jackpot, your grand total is 14.8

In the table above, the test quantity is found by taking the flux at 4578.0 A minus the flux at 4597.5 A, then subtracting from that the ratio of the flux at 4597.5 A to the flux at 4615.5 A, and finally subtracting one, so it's -0.3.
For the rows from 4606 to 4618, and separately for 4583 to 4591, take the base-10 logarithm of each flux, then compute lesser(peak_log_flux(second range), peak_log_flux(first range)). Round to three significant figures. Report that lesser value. 1.20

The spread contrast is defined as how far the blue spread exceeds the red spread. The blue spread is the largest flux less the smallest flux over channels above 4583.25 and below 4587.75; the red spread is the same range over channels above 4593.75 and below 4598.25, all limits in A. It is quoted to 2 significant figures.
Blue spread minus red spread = 1.4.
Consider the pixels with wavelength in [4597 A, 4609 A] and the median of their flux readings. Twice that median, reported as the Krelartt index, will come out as 28.2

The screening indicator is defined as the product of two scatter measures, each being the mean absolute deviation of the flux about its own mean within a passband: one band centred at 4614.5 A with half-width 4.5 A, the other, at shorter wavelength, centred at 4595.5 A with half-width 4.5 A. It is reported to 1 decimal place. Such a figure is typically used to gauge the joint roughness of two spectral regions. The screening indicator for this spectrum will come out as 1.0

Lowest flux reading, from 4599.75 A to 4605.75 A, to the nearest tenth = 13.4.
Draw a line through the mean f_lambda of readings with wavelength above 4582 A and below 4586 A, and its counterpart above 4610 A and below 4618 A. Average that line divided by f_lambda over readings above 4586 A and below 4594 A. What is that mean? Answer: 1.09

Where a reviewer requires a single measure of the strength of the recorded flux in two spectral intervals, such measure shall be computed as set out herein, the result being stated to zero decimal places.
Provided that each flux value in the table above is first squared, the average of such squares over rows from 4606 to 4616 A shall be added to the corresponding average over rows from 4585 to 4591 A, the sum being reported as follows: 431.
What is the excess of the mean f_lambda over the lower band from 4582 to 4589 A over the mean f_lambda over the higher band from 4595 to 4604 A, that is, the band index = -0.4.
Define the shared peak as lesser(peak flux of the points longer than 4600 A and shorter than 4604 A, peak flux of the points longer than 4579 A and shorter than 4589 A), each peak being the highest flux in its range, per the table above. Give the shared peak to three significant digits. 14.8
